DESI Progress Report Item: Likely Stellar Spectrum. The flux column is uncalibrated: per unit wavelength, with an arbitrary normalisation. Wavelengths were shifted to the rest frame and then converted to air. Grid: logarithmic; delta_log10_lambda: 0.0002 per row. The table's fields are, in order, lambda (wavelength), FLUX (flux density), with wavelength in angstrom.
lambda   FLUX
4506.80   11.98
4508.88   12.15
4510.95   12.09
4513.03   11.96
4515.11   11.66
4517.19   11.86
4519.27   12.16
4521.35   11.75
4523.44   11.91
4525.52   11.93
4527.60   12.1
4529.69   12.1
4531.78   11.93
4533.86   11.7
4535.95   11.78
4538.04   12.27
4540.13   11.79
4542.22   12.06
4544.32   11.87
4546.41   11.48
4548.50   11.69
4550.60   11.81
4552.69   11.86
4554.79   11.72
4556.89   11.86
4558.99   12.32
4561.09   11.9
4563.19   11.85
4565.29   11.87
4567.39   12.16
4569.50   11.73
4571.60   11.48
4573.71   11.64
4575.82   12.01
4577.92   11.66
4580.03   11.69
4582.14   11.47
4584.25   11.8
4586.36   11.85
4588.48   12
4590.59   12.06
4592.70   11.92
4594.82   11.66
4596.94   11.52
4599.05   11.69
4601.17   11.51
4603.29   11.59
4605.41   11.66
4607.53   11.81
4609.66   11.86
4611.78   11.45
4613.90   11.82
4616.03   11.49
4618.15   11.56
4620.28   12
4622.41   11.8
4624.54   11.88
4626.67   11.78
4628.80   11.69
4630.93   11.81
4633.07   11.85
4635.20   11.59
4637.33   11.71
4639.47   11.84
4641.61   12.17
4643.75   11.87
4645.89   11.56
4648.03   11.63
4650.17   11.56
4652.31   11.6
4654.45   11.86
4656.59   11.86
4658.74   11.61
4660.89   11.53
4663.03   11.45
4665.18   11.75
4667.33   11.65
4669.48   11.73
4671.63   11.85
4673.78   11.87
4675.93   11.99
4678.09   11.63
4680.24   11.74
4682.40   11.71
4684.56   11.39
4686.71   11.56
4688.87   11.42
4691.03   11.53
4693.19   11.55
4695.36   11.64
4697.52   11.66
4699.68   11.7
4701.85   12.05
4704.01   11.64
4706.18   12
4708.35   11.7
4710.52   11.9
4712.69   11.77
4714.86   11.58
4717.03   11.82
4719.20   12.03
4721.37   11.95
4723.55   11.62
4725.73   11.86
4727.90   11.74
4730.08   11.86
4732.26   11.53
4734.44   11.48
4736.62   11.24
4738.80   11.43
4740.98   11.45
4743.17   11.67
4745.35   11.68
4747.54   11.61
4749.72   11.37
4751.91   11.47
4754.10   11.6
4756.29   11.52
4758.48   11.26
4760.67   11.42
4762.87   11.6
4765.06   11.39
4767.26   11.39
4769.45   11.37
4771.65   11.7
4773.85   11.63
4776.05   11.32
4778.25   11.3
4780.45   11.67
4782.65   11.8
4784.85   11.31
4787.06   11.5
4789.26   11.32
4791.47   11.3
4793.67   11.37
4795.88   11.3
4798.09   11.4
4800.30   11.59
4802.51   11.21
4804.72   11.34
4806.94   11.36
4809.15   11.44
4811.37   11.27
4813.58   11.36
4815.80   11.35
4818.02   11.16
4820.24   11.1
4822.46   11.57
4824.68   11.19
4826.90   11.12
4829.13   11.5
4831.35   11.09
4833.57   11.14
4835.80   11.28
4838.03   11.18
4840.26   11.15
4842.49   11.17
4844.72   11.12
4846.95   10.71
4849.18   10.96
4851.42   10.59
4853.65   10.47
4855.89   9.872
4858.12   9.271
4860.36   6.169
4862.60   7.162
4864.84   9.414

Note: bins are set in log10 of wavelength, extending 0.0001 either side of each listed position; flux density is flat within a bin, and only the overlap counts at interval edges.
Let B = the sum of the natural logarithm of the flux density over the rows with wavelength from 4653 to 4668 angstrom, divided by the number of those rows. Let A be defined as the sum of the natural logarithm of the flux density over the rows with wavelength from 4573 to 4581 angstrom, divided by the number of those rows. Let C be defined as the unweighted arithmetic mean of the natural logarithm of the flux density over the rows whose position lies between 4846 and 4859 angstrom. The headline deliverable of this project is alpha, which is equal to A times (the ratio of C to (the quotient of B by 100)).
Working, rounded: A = 2.46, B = 2.46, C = 2.33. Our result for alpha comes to 234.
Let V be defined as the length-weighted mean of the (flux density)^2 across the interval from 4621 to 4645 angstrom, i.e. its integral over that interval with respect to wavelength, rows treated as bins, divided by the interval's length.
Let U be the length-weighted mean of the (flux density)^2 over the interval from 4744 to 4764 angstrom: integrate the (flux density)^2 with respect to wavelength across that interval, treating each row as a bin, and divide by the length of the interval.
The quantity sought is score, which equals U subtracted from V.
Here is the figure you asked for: 7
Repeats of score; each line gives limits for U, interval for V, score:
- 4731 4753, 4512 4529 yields 10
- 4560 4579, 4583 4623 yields -2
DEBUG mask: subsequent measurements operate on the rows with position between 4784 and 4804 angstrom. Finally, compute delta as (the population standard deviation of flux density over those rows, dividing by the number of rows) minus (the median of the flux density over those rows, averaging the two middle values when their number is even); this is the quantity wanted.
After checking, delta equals -11.2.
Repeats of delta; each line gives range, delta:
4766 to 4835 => -11.2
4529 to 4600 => -11.6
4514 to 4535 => -11.8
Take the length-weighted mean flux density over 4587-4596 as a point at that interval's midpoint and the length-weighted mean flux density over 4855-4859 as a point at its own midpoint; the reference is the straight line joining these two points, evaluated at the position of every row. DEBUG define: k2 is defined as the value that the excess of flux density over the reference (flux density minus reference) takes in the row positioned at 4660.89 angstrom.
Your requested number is 0.2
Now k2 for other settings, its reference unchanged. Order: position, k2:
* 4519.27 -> -0.4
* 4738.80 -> 0.8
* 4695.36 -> 0.6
